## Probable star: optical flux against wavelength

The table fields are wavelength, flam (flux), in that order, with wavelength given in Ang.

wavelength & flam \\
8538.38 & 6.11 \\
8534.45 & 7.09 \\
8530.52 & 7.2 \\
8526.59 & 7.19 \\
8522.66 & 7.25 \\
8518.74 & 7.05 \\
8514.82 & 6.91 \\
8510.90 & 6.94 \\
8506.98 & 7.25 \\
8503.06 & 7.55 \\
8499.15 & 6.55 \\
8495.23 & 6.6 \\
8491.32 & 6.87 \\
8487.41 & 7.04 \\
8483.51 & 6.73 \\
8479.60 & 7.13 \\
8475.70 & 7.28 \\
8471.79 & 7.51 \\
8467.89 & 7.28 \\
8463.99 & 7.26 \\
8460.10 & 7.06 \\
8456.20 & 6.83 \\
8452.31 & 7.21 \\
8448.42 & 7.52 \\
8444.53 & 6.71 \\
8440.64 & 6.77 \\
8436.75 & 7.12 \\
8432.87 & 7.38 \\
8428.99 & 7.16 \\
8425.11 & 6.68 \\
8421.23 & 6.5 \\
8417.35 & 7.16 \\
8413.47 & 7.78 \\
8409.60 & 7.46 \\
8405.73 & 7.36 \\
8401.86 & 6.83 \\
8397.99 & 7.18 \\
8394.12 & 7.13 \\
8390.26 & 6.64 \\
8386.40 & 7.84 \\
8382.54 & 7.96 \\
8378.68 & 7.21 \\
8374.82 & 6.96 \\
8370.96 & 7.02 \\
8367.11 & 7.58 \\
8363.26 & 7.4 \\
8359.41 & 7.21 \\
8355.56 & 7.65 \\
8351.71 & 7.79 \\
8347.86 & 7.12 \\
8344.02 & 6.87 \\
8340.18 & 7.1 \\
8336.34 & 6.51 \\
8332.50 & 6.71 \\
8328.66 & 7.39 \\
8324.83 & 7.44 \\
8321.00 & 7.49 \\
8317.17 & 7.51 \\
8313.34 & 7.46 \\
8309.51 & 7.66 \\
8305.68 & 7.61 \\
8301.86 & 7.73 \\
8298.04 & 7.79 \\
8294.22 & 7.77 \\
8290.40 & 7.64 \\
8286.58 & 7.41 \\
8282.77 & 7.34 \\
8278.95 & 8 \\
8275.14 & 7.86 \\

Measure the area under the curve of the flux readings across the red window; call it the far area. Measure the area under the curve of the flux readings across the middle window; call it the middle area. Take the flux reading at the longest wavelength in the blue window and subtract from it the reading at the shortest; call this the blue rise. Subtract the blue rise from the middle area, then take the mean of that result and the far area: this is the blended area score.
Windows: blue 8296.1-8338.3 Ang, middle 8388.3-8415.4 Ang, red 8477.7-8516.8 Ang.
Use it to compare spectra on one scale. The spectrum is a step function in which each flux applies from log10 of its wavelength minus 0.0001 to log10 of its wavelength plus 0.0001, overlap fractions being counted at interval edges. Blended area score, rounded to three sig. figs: 234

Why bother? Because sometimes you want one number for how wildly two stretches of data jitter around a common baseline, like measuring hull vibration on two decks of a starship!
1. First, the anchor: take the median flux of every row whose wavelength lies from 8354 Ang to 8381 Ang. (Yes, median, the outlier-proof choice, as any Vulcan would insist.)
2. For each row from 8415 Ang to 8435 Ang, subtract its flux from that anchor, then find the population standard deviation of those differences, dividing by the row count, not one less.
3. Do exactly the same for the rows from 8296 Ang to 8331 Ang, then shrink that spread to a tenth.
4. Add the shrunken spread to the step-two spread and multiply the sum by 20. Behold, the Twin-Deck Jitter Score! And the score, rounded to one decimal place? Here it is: 6.9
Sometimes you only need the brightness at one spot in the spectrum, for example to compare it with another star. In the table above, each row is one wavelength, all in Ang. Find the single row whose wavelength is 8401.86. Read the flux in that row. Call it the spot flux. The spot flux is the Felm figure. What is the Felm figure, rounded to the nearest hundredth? 6.83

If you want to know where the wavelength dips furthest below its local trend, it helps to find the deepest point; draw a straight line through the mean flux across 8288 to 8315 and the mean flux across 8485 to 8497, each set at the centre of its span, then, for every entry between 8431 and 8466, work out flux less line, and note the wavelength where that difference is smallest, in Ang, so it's 8444.53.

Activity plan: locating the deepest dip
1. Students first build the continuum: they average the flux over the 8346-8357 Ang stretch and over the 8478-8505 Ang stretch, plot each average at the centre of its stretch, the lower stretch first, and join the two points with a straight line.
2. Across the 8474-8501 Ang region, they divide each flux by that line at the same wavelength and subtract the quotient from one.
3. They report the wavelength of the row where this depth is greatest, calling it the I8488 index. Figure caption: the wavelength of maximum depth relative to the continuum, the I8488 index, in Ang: 8499.15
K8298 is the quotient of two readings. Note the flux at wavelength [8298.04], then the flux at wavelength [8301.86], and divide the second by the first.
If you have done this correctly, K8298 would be 0.99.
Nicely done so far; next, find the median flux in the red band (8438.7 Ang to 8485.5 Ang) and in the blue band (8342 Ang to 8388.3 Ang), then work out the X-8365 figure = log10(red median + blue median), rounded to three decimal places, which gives 1.161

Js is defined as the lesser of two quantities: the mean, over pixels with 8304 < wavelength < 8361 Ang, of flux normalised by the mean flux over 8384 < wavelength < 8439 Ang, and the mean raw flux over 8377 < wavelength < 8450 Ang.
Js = 1.02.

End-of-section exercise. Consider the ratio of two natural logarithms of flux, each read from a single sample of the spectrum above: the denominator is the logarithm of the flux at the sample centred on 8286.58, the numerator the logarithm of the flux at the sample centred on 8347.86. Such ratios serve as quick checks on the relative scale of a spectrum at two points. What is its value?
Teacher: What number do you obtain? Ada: 0.98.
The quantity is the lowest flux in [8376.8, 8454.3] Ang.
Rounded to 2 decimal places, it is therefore 6.50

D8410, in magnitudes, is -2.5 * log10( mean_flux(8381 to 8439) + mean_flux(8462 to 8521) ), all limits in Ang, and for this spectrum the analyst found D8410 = -2.89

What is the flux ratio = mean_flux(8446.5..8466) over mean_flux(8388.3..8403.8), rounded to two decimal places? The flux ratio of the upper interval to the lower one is 1.03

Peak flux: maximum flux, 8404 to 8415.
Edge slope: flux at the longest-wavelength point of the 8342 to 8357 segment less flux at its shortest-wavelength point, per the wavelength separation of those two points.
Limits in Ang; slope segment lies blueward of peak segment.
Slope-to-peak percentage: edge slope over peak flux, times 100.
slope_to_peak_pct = 0.87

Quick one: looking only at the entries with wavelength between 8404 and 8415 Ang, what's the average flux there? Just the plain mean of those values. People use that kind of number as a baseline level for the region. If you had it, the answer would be 7.53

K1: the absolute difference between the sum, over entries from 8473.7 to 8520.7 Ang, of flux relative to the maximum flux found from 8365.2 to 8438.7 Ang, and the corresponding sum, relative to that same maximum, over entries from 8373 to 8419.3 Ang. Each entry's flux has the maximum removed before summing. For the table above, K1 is 3.6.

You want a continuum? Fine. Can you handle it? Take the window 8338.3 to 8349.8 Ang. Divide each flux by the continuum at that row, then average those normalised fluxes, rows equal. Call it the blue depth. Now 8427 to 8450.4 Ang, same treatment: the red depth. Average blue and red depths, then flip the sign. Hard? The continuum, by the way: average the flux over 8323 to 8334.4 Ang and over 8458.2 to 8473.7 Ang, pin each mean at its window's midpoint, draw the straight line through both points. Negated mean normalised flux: -0.98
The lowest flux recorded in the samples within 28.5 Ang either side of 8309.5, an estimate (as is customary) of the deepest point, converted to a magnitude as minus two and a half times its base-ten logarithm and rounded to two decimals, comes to -2.03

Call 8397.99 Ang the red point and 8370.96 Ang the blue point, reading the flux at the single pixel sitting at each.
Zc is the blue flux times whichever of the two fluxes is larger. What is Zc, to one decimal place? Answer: 50.4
